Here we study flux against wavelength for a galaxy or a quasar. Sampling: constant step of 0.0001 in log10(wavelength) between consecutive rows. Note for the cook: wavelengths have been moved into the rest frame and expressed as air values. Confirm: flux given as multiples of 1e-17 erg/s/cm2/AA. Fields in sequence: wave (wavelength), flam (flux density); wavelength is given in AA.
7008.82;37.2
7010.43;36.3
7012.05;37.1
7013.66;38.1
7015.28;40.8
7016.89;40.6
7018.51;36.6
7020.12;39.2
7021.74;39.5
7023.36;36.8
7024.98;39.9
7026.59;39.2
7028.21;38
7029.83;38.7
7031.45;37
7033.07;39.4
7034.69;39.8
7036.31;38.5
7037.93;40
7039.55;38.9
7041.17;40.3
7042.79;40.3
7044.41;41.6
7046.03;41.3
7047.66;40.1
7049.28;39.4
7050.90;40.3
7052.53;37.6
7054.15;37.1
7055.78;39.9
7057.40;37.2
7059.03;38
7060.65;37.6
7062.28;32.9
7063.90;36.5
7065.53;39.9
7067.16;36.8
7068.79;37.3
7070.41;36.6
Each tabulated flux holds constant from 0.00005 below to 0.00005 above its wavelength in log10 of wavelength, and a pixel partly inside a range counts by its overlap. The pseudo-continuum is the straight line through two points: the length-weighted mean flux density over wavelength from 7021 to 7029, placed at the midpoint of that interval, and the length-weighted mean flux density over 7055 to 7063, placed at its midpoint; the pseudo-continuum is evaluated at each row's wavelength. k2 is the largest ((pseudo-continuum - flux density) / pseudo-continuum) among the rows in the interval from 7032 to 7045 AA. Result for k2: -0.01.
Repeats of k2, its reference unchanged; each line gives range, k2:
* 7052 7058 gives 0.01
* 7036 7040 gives -0.01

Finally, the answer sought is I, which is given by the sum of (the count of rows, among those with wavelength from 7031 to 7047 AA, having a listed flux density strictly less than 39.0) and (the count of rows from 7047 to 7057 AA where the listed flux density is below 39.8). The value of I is 6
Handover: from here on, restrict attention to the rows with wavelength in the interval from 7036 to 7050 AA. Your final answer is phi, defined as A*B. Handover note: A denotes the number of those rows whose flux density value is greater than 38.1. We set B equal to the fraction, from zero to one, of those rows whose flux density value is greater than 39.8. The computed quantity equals 6.0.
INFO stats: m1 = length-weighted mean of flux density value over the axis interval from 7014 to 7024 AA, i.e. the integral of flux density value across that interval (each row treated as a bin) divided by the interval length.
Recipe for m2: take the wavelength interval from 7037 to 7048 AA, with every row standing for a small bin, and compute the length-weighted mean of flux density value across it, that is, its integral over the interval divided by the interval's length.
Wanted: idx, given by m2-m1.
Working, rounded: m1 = 38.9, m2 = 40.3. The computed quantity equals 1.4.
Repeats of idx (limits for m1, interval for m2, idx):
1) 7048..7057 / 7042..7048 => 2.0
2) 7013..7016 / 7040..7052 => 0.9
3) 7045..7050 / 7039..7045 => 0.0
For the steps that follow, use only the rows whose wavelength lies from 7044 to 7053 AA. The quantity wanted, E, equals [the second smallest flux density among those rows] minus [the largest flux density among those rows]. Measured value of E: -2.2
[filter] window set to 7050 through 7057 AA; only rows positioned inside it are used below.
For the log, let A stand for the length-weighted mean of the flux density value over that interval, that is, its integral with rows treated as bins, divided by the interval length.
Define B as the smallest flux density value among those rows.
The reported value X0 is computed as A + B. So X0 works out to 75.7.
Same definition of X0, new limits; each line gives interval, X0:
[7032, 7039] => 77.8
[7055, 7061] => 75.4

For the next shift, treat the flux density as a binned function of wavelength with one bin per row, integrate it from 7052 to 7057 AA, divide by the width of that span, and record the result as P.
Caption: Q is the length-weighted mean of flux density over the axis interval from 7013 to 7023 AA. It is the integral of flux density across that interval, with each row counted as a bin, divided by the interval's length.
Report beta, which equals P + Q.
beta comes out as 77.2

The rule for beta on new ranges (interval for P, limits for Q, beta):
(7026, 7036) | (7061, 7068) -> 75.2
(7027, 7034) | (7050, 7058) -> 76.8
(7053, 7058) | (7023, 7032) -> 76.5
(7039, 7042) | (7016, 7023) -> 78.6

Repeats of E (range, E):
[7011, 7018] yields -2.7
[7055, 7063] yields -2.7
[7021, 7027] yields -0.7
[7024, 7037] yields -1.9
